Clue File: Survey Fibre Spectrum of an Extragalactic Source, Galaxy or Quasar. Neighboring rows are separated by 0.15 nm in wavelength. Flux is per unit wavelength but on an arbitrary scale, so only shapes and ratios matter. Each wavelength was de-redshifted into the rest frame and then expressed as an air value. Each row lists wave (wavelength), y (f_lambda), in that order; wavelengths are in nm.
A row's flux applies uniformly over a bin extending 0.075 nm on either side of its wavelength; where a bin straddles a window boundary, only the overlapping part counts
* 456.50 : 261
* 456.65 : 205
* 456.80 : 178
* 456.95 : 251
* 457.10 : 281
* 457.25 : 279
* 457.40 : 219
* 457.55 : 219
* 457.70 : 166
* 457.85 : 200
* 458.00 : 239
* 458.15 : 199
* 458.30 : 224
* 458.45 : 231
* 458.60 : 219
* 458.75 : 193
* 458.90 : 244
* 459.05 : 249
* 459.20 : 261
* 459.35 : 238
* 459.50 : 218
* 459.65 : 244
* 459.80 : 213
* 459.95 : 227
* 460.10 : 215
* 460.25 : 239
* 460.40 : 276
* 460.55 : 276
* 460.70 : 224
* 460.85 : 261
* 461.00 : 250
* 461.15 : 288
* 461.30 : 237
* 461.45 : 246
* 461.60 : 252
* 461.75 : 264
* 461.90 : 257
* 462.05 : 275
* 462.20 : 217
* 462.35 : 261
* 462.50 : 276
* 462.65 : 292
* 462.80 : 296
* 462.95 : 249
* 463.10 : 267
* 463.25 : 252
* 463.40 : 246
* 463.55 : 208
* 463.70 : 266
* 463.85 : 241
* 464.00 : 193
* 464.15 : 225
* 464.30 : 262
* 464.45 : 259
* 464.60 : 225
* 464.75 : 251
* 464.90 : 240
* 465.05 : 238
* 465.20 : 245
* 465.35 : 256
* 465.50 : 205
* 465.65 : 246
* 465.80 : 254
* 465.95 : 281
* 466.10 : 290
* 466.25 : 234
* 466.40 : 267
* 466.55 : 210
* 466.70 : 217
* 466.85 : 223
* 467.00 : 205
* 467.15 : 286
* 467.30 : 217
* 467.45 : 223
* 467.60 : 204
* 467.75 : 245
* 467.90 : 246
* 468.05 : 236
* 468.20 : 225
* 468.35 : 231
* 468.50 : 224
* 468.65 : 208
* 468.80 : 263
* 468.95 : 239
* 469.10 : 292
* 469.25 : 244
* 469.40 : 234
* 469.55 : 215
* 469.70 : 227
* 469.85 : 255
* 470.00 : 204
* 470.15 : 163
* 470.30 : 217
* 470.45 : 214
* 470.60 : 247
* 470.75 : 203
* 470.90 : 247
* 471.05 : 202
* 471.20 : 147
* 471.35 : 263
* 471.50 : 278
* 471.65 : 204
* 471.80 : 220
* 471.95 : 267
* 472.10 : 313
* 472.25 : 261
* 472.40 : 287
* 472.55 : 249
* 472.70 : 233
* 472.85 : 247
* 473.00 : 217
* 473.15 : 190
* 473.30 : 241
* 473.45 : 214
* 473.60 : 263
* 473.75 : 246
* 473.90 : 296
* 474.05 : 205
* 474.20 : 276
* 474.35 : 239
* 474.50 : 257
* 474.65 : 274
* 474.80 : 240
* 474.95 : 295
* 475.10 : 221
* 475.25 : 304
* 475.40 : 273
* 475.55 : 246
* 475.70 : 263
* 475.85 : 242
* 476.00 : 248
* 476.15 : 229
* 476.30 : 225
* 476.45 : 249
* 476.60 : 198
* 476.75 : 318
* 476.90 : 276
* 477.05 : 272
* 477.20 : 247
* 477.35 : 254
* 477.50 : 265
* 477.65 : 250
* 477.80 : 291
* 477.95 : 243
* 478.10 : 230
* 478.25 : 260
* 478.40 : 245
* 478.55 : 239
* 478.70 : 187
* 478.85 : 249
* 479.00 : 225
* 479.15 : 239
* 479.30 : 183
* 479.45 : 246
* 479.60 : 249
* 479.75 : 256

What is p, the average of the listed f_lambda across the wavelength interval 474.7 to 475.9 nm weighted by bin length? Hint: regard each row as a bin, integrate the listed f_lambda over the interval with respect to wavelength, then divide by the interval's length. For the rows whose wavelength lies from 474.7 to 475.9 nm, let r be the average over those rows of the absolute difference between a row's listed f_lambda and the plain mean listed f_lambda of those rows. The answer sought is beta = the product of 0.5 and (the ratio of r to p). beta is 0.045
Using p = 261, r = 23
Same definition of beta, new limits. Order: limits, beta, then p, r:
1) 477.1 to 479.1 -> 0.032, 245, 16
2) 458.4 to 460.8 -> 0.038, 236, 18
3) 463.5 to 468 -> 0.044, 239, 21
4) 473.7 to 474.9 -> 0.042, 255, 22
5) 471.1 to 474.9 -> 0.056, 245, 28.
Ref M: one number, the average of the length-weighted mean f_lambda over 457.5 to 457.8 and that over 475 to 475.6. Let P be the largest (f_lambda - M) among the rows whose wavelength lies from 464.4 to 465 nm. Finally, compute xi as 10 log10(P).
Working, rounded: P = 32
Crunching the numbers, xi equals 15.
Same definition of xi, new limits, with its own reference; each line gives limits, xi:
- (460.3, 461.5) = 18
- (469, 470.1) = 18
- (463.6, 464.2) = 16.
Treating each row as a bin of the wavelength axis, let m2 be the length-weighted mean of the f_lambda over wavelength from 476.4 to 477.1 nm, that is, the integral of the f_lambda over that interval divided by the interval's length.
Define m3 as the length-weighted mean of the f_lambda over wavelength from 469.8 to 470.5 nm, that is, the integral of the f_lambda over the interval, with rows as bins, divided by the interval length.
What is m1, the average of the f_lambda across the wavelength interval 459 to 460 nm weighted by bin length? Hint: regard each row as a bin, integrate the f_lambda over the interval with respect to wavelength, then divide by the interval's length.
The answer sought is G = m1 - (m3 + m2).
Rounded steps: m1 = 236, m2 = 263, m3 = 209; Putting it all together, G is -236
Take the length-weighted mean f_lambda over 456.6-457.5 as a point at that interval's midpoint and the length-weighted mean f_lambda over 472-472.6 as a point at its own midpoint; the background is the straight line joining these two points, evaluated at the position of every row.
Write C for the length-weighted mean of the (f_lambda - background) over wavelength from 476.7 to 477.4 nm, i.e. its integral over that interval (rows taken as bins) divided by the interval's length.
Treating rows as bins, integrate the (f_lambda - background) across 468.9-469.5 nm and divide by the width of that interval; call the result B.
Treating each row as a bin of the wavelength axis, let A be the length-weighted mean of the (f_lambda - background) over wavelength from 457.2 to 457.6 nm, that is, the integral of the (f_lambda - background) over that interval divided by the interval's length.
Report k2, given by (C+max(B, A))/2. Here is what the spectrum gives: -9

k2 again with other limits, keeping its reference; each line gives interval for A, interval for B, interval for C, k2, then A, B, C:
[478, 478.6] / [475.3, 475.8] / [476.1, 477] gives -33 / -51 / -25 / -40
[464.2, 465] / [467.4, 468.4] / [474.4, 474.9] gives -19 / -10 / -36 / -27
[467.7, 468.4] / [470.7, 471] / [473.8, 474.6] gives -29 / -30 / -49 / -29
